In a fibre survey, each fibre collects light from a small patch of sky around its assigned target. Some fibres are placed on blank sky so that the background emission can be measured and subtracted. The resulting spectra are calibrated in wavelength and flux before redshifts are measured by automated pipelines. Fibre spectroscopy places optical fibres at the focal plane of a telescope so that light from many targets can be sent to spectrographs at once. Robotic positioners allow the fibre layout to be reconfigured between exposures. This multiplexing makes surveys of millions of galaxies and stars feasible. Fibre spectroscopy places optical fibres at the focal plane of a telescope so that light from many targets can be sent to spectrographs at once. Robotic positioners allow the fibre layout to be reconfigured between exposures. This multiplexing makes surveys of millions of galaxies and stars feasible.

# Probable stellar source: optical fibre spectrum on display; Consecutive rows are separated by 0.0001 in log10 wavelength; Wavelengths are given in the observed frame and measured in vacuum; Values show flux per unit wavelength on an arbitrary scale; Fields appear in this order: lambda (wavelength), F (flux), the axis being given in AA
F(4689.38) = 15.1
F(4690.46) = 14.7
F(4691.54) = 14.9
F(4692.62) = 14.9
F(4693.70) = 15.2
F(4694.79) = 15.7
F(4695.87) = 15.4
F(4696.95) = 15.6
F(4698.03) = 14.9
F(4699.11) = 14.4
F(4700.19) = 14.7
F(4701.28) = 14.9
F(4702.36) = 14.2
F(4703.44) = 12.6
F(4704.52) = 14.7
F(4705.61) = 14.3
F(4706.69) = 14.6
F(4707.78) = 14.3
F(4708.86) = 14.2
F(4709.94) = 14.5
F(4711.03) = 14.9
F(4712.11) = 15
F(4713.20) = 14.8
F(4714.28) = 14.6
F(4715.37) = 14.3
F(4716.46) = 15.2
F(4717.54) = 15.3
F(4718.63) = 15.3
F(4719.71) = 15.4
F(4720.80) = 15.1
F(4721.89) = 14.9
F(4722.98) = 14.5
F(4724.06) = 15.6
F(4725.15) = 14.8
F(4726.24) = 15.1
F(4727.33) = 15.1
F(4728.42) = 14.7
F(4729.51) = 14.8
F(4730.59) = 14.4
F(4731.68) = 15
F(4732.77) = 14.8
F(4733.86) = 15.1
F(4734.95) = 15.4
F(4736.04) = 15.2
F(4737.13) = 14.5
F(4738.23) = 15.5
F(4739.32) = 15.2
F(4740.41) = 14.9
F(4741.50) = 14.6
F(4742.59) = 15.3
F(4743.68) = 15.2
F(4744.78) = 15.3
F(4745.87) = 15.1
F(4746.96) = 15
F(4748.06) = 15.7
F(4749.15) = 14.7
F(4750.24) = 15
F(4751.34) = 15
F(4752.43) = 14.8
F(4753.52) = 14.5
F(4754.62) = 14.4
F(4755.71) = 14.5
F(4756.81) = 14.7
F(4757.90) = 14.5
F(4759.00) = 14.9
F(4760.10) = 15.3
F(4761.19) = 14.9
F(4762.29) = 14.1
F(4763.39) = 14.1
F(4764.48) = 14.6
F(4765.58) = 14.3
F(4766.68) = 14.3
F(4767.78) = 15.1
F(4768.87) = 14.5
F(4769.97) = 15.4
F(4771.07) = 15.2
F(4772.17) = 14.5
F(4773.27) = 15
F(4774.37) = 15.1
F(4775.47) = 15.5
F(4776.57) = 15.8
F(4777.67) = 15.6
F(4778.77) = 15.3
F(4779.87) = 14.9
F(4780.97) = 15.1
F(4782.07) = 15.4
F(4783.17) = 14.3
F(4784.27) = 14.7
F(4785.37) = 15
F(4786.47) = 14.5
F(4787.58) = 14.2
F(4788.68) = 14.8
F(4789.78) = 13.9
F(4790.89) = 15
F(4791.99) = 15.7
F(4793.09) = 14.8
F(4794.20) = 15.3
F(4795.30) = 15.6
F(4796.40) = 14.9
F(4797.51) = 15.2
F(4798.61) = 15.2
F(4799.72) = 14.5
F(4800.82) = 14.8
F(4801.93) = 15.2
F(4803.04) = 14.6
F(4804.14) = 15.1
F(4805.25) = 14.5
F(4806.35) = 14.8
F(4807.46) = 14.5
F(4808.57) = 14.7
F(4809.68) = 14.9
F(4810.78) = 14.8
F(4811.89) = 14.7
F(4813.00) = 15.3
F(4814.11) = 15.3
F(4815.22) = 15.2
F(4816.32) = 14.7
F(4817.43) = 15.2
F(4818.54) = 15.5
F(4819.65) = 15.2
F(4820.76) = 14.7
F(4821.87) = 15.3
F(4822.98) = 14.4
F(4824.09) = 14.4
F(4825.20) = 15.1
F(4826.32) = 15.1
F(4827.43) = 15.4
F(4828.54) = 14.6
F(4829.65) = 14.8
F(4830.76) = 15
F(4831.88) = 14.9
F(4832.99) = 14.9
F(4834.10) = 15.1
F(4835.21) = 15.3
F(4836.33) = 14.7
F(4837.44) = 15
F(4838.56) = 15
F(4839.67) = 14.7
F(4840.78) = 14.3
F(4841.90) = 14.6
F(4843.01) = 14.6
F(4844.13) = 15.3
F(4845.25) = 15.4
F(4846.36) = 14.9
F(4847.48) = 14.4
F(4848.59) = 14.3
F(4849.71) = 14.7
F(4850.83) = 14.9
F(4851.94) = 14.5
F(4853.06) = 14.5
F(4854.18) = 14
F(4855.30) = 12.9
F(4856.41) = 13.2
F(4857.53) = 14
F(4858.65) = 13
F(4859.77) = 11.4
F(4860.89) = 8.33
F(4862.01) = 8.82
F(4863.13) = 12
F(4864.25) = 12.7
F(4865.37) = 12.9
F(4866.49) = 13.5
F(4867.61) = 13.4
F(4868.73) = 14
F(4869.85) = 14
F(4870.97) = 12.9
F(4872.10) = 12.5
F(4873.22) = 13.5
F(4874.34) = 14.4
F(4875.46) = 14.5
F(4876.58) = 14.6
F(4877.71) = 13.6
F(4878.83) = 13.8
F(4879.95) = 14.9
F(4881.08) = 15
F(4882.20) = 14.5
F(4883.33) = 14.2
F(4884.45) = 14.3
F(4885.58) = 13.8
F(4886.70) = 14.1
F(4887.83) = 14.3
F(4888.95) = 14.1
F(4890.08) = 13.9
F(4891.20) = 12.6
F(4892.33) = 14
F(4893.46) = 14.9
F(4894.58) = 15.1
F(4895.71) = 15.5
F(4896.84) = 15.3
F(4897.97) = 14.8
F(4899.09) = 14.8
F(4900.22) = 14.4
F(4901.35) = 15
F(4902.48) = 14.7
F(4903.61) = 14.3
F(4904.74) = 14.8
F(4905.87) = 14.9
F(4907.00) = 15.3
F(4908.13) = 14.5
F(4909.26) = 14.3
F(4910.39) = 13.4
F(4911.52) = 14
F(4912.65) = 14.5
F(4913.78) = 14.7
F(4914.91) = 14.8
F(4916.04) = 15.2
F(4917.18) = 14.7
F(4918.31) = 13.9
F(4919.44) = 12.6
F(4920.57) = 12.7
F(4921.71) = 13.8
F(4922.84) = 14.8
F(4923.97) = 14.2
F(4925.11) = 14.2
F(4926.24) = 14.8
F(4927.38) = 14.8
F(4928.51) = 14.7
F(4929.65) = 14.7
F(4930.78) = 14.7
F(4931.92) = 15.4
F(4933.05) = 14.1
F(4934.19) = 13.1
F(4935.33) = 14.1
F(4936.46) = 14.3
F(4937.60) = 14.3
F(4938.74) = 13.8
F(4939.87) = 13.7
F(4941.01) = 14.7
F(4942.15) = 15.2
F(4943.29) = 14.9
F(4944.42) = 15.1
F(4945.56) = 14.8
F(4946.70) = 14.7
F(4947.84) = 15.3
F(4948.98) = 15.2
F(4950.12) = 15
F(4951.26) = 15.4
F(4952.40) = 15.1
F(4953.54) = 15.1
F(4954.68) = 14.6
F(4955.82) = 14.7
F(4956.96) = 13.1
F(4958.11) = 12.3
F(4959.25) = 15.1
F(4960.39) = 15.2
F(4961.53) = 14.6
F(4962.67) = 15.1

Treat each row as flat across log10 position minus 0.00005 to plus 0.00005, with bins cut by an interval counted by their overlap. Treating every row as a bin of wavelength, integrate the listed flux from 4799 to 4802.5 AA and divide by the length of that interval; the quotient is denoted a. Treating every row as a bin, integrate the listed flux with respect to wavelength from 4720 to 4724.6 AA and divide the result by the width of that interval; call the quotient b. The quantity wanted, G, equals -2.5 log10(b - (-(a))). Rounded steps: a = 14.8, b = 15.0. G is -3.69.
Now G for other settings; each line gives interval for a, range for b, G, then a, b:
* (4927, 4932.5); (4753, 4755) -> -3.67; 14.9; 14.4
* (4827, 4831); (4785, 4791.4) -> -3.67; 15.0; 14.5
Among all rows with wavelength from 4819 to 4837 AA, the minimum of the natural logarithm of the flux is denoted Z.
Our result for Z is 2.67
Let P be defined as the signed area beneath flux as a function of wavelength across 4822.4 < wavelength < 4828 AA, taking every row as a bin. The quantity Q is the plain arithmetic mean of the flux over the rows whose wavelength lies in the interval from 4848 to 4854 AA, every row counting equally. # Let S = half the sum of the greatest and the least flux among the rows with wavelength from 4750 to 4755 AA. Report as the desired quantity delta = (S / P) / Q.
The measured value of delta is 0.0121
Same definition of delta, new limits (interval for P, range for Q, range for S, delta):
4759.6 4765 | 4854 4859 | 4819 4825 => 0.0140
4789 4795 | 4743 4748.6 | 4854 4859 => 0.0098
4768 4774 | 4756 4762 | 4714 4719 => 0.0111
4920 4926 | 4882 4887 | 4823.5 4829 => 0.0125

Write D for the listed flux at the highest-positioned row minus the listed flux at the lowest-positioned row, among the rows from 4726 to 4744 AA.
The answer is 0.1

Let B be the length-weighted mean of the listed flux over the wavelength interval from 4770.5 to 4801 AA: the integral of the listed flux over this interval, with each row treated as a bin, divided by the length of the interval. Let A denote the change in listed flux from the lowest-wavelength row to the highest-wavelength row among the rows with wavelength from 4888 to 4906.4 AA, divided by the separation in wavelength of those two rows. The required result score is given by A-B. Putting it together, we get -14.9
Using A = 0.047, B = 15.0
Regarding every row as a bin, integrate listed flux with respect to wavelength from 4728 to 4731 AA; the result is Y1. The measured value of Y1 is 44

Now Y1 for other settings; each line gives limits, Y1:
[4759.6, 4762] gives 36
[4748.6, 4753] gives 66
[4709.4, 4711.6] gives 32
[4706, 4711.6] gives 81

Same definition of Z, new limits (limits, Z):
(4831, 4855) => 2.64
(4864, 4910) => 2.53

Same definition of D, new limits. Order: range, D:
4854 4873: -1.5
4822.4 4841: -0.1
